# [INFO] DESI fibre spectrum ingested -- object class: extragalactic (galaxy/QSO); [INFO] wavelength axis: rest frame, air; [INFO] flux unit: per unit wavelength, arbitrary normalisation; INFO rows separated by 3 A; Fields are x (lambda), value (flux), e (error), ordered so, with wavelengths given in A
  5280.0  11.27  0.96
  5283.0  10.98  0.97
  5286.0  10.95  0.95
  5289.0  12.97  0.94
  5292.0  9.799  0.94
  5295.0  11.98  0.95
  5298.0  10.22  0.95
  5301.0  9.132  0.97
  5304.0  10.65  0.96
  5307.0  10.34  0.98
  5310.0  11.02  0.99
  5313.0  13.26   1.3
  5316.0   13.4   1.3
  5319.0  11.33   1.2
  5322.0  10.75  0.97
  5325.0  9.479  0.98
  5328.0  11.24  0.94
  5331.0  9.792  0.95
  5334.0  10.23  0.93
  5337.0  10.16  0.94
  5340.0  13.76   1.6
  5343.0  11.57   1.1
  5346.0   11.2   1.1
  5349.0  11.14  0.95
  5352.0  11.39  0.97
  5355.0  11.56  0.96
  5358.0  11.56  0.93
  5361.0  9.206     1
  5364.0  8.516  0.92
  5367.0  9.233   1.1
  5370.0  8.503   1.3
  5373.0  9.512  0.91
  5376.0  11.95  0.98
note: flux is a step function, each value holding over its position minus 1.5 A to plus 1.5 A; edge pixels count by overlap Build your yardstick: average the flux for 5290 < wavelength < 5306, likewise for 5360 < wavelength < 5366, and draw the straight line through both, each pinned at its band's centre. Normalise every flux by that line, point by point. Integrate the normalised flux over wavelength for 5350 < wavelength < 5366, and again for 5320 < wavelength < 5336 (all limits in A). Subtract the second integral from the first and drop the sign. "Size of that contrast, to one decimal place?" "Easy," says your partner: 1.5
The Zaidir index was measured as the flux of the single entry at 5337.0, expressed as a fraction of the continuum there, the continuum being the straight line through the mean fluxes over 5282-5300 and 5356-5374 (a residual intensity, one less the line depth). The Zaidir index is 1.01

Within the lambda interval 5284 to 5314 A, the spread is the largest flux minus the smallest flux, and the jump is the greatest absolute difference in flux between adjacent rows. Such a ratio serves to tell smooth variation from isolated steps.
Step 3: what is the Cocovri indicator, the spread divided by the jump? 1.30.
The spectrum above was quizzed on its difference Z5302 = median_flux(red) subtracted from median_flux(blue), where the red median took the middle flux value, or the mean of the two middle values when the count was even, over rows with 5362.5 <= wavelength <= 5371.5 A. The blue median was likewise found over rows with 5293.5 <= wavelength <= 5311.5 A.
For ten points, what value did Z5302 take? 2.0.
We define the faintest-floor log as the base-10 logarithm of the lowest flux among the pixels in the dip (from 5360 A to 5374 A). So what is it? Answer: 0.93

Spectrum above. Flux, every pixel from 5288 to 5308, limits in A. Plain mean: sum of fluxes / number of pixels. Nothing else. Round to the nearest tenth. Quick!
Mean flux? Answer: 10.7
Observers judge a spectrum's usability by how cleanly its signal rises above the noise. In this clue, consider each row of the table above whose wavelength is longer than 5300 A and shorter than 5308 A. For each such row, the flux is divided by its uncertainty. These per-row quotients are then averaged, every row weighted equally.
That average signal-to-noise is 10.4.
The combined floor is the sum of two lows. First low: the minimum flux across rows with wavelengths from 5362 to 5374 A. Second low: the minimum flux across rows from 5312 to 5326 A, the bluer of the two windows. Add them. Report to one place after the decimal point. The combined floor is 18.0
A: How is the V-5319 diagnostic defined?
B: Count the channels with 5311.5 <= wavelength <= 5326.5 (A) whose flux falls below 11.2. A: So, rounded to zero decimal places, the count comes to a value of 2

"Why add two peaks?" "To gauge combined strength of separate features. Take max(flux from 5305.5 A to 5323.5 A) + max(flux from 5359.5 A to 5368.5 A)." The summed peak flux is 22.6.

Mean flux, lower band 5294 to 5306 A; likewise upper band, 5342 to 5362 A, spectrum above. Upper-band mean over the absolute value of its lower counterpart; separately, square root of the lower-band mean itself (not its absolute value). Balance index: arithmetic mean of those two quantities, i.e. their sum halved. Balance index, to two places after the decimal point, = 2.15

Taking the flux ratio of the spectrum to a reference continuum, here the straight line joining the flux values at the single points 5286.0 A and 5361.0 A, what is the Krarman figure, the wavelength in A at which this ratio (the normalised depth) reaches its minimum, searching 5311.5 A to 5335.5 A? 5325.0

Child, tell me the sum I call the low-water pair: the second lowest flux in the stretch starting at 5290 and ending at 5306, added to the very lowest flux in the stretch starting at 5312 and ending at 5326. 19.3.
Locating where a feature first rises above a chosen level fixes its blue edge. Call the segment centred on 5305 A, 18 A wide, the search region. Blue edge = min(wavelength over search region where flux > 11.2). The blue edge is 5313.0 A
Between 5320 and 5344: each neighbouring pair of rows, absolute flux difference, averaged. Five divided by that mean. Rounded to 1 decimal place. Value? 3.2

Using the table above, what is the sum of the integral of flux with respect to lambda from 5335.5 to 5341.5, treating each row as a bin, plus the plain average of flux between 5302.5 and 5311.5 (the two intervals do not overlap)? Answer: 82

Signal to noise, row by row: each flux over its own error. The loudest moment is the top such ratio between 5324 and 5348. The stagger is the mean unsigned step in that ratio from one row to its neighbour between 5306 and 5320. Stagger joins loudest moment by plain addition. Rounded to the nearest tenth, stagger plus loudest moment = 12.6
